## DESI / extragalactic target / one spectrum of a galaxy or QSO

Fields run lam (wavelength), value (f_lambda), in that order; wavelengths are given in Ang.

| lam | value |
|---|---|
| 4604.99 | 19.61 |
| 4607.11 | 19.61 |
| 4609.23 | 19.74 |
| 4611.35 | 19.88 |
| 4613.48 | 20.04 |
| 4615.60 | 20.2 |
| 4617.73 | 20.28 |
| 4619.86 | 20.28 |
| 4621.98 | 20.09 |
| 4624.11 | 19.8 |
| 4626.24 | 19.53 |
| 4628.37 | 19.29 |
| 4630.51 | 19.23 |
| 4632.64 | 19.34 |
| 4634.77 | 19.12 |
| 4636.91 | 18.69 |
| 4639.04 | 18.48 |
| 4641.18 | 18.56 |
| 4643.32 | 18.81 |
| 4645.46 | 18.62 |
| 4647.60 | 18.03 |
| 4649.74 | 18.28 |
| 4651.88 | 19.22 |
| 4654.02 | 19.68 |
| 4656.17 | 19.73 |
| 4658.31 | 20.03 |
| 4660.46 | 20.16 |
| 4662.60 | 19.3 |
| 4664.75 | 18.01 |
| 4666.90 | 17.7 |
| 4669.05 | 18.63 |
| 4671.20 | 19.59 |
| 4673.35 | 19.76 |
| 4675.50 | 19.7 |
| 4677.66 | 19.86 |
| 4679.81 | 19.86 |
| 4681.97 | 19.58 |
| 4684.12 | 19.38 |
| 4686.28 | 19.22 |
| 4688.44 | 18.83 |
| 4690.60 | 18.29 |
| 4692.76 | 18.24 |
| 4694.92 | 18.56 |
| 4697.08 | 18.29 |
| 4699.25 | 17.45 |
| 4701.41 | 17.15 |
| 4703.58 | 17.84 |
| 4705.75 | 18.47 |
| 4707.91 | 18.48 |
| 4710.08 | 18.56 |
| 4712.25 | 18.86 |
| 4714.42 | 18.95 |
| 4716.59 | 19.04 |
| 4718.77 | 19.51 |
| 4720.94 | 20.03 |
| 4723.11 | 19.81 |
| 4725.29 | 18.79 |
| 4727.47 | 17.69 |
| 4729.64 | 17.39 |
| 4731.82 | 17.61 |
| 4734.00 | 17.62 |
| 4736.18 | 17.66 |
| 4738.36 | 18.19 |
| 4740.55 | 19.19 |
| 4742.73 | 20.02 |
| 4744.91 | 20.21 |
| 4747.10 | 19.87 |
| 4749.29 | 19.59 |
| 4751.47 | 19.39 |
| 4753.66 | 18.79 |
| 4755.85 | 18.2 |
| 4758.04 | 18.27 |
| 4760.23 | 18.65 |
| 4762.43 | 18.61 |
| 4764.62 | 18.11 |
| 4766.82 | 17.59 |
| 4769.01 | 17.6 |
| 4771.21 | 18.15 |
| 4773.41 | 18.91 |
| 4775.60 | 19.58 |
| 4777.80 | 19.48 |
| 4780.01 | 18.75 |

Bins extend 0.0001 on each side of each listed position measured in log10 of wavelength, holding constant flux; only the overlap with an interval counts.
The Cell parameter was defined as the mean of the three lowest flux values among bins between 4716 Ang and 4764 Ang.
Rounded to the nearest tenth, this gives 17.5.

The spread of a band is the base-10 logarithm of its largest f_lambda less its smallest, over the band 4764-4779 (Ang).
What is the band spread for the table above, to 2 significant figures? 0.30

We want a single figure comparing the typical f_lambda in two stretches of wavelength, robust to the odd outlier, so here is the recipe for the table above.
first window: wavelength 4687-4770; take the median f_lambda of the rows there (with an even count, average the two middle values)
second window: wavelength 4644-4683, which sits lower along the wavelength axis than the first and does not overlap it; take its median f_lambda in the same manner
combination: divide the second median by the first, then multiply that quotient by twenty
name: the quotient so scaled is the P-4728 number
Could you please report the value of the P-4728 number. 21.2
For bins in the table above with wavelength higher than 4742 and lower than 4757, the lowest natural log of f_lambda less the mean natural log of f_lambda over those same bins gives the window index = -0.065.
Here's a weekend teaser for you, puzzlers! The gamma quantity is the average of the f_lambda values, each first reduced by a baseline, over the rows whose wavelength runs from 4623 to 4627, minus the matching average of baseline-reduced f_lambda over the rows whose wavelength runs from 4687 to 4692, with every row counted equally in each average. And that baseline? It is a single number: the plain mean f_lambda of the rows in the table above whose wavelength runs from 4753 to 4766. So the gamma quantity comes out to 1.1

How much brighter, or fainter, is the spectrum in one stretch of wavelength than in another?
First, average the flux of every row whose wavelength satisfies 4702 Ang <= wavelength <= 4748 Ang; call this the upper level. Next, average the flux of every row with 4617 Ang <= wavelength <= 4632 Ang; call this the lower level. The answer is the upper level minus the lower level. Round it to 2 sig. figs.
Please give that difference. -1.0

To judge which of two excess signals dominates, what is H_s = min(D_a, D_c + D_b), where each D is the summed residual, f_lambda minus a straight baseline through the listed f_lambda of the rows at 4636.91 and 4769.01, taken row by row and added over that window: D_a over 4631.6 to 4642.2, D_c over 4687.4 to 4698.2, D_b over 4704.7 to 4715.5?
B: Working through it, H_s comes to 0.7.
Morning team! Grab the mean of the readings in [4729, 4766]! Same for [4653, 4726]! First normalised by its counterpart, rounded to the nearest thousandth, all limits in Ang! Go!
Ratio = 0.984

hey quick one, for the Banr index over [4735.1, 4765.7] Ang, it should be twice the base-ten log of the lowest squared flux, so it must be 4.99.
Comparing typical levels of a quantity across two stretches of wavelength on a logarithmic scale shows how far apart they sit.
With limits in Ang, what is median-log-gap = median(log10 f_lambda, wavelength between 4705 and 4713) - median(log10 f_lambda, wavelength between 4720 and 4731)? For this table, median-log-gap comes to -0.006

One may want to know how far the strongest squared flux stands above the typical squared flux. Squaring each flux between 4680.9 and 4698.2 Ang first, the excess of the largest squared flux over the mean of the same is 30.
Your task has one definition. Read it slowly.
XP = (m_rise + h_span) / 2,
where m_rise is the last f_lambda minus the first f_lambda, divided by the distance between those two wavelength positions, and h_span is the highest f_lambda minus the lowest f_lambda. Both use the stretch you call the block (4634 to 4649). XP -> 0.50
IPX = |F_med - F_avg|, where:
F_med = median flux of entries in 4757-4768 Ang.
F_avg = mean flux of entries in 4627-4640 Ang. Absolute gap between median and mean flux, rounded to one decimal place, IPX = 0.8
